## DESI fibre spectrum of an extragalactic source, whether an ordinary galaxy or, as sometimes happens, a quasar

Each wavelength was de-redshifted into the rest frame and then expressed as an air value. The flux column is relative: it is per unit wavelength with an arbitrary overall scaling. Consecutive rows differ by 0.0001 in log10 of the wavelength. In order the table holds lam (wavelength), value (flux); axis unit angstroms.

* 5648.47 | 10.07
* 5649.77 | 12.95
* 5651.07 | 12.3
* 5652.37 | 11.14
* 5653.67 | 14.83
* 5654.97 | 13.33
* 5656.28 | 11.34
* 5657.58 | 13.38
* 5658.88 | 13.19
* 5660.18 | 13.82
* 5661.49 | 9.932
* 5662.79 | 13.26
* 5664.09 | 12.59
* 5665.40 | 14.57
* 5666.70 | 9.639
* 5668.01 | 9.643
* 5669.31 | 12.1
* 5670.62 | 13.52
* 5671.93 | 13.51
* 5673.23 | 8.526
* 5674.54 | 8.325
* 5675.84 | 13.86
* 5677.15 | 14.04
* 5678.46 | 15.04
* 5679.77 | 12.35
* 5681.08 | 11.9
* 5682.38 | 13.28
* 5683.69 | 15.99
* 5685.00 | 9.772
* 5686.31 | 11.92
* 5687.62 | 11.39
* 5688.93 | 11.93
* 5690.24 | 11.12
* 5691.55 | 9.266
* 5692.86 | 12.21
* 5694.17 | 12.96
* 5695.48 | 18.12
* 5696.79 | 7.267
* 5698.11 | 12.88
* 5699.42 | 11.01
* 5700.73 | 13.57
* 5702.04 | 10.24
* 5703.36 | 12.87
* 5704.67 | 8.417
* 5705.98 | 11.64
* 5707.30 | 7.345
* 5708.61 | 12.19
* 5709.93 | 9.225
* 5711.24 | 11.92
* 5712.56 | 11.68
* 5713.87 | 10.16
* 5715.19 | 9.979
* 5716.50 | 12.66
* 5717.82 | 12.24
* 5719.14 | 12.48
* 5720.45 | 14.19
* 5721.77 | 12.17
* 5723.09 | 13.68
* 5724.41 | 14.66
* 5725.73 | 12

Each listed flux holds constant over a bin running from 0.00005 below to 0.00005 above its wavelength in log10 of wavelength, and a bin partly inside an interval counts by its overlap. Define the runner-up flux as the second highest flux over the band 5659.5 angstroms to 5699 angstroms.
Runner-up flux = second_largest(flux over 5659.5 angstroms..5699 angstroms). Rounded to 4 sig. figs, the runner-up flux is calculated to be 15.99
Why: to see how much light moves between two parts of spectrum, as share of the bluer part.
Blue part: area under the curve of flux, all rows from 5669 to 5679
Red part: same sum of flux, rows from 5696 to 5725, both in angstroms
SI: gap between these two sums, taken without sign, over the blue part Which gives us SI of 1.6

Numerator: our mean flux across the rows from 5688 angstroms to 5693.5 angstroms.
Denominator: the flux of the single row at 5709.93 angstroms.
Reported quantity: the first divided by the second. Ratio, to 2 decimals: 1.21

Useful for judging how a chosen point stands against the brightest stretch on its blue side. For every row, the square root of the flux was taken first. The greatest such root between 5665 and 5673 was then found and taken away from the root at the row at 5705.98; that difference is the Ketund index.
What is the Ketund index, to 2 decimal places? -0.41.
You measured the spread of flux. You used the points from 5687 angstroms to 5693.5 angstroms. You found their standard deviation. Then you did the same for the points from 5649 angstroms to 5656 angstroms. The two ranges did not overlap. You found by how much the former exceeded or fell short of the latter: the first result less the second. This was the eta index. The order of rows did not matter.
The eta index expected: -0.2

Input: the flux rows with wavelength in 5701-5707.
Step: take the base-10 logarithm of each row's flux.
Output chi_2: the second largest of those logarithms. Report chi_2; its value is 1.066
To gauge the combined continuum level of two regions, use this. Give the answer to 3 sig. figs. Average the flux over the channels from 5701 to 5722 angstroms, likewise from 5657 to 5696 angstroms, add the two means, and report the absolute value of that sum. 23.6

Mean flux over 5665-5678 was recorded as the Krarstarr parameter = 11.8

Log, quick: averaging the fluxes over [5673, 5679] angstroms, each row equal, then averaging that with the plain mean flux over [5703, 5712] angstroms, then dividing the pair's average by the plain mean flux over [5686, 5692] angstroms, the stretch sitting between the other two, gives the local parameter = 1.01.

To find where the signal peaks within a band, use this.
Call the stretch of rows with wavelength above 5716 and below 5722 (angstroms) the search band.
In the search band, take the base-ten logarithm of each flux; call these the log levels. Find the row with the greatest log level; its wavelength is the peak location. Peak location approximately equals 5720.45 angstroms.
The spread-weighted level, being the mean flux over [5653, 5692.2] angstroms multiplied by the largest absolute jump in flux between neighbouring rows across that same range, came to 76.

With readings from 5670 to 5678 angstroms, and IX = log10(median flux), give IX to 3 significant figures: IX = 1.13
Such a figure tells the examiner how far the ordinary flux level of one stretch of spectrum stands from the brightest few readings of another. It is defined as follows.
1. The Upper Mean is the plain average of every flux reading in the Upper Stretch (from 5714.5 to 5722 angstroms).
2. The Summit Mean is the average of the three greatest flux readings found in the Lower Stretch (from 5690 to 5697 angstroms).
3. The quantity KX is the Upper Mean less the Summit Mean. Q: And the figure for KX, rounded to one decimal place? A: -2.1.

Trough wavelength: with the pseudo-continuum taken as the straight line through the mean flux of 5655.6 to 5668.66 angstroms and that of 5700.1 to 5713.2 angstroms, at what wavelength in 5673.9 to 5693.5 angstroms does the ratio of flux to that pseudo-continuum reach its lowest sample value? 5674.54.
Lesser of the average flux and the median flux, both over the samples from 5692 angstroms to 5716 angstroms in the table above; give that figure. 11.3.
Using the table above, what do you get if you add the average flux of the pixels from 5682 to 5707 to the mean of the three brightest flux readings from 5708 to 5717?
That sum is 24.1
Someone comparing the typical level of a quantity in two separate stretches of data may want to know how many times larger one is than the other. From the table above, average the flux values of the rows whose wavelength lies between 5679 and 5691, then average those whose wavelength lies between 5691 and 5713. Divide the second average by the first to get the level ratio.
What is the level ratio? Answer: 0.93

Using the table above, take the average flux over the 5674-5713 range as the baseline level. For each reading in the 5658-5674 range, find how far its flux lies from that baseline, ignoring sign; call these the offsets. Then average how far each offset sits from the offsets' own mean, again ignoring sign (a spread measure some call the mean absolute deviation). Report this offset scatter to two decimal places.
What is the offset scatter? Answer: 0.57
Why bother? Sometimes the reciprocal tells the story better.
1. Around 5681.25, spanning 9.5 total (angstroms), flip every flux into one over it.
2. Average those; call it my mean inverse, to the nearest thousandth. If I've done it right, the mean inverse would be 0.078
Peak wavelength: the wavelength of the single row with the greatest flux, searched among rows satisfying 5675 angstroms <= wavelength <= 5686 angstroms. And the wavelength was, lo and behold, 5683.69 angstroms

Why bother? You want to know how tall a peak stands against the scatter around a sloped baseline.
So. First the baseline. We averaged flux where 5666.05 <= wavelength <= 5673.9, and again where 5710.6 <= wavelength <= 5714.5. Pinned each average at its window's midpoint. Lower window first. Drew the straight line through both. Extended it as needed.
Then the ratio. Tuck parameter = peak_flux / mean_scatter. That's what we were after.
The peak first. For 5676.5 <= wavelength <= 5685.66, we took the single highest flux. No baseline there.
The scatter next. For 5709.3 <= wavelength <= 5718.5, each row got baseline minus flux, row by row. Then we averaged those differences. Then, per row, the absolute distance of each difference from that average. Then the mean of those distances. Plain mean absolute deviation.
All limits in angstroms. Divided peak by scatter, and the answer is 14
